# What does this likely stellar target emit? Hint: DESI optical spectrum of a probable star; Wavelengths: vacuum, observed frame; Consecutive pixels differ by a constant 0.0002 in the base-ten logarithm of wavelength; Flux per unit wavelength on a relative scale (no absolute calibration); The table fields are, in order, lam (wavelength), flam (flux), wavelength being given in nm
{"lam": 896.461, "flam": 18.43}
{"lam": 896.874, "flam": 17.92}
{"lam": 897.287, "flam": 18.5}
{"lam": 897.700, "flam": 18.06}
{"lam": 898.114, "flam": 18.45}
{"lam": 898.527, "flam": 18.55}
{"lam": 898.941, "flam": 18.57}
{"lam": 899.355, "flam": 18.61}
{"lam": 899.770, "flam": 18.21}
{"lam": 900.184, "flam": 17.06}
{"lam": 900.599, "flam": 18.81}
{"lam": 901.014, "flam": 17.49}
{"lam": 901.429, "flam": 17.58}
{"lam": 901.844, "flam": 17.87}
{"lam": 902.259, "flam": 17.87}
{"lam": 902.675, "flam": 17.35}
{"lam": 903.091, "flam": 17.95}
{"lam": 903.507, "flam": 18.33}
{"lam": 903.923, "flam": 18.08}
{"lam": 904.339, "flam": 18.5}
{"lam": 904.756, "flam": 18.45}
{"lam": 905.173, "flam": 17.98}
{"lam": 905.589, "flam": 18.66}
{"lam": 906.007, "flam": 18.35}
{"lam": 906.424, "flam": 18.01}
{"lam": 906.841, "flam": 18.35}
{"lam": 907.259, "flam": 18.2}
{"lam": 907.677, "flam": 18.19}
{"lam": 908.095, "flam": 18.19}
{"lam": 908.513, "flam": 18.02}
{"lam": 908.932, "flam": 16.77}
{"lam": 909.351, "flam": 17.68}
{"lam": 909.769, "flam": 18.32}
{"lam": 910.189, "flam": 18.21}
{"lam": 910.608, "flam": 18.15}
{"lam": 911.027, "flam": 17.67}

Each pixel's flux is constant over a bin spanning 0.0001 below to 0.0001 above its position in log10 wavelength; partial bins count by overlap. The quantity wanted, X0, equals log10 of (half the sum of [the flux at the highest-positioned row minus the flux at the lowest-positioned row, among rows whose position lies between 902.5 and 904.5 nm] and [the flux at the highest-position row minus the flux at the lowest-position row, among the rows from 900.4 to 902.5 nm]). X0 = -0.98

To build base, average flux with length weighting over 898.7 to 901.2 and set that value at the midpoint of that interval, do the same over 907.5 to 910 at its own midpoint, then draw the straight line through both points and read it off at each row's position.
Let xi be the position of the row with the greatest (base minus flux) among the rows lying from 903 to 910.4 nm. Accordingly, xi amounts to 908.932 nm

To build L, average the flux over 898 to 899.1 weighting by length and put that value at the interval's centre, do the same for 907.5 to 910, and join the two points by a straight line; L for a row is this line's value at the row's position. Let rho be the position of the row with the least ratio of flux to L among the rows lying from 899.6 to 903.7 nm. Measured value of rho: 900.184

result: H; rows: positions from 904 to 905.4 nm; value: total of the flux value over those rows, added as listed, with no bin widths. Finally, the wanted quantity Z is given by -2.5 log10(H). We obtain -4.35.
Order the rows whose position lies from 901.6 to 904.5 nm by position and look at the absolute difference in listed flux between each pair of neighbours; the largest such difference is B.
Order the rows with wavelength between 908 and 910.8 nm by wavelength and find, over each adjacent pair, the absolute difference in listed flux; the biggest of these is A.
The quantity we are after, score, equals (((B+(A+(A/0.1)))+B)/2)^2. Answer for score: 56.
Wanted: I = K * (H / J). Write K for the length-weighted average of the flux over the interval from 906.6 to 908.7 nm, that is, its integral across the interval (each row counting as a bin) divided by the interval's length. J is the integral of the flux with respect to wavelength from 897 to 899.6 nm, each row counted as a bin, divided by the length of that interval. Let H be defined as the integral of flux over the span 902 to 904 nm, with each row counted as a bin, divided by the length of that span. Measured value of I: 17.7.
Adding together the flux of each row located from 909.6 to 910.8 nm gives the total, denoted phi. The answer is 54.7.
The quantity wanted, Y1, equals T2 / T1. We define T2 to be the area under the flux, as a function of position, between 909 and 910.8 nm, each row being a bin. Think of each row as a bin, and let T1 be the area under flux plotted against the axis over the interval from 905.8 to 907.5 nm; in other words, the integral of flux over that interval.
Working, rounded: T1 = 31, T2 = 32.4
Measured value 1.04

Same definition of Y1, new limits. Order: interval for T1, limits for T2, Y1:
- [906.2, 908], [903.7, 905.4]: 0.95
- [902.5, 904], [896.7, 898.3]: 1.09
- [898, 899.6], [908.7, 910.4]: 1.02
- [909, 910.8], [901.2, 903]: 0.98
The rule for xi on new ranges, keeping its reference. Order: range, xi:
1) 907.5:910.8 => 908.932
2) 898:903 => 900.184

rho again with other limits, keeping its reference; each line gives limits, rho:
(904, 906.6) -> 905.173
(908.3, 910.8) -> 908.932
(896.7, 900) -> 896.874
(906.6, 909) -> 908.932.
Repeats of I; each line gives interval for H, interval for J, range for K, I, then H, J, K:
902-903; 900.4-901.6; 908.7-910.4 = 17.4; 17.7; 18.0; 17.7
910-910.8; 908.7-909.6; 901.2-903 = 18.6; 18.2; 17.3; 17.7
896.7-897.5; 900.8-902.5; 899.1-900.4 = 18.5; 18.2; 17.7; 18.0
